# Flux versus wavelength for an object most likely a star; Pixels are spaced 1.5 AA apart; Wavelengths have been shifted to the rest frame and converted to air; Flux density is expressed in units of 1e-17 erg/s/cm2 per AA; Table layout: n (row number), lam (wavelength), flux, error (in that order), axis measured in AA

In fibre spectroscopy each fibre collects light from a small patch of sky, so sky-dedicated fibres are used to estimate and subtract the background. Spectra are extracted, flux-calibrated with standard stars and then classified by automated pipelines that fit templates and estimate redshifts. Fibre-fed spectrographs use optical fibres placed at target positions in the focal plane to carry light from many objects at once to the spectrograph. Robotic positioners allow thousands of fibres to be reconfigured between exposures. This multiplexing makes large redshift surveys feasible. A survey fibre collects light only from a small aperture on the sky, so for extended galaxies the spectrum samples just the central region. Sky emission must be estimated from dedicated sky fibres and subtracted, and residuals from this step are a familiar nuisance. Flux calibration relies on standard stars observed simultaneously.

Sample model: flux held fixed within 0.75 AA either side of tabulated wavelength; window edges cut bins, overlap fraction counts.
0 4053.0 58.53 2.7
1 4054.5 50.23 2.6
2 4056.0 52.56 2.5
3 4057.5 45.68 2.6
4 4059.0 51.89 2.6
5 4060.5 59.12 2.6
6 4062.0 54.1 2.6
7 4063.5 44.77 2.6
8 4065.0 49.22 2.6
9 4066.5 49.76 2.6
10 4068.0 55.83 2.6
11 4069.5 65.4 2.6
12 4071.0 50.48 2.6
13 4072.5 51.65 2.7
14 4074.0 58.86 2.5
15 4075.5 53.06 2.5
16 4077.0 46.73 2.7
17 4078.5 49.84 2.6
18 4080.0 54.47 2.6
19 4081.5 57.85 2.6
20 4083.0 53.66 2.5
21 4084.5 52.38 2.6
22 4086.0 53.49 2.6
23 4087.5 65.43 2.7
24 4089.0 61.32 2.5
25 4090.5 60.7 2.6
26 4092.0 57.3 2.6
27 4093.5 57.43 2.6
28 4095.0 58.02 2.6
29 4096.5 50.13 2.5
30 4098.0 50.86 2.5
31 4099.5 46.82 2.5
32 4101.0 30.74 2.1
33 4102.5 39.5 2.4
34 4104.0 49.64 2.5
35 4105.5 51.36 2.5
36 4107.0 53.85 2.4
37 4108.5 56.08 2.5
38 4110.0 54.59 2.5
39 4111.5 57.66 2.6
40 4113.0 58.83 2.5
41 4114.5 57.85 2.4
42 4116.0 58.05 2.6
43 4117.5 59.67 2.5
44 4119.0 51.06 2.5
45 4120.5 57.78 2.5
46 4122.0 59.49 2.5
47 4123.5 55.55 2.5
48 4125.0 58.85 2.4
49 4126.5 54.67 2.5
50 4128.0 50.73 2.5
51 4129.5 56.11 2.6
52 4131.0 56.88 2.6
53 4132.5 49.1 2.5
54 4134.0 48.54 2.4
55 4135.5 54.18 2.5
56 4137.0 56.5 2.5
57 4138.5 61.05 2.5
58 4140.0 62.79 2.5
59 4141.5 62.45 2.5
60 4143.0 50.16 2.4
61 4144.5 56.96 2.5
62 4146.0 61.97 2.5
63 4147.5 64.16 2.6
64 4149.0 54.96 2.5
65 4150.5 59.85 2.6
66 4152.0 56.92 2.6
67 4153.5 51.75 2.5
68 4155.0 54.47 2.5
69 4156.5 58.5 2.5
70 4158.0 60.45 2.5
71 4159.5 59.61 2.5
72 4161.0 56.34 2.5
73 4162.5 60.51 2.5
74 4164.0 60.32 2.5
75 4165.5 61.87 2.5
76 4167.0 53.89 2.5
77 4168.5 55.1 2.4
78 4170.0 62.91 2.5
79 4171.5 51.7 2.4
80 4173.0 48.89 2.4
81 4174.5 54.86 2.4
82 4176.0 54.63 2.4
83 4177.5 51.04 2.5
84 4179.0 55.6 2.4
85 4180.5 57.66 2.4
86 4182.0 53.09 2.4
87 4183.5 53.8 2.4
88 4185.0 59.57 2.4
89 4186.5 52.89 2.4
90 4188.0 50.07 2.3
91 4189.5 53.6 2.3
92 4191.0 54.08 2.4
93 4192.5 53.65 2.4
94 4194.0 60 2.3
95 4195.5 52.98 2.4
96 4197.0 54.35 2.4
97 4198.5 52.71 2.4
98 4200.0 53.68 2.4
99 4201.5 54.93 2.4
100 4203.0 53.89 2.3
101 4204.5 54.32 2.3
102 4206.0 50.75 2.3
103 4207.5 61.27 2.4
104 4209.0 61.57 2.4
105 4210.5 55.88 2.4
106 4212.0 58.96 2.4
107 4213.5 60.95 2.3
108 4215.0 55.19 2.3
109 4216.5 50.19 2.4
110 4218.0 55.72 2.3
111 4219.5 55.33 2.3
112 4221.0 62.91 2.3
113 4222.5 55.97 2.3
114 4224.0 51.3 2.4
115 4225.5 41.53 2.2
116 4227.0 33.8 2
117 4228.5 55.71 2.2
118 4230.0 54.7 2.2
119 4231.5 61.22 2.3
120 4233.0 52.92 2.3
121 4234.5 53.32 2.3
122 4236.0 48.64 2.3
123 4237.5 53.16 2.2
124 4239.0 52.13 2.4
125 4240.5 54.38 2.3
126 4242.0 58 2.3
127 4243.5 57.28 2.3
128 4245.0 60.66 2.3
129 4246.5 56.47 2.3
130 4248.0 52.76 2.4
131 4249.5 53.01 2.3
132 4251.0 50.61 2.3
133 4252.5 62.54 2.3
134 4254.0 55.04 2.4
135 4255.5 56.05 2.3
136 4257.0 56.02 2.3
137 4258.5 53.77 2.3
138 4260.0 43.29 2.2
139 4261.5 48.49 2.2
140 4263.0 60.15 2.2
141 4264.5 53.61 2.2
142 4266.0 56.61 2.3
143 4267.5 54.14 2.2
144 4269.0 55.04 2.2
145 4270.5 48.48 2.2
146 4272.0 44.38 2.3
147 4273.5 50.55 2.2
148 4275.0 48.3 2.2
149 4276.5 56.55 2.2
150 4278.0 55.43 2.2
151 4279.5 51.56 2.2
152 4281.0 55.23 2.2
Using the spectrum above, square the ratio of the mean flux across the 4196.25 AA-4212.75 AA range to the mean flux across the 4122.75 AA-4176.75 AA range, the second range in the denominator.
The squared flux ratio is 0.97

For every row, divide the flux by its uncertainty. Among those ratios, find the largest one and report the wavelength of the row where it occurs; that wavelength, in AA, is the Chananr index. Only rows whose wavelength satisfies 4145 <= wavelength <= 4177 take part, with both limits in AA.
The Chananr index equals 4170.0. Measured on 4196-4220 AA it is 4213.5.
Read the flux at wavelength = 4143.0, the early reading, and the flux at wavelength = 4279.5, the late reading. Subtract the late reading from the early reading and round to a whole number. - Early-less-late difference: -1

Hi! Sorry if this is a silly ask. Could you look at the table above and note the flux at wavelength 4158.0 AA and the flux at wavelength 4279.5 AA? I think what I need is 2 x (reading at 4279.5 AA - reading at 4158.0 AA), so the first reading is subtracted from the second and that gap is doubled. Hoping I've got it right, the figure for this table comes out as -18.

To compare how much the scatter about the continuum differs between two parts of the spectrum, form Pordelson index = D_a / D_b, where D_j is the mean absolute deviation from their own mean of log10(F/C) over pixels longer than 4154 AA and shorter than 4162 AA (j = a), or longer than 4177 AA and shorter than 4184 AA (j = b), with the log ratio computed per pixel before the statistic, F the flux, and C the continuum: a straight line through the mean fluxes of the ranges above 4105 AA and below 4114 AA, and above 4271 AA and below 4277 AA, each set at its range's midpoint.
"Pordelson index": 1.0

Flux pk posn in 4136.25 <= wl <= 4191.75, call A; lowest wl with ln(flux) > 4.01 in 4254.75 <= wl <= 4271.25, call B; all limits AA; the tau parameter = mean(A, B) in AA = 4201.5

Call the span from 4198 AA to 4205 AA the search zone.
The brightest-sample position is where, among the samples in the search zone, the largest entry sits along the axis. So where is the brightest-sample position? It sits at 4201.5 AA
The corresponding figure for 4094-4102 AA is 4095.0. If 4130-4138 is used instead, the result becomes 4131.0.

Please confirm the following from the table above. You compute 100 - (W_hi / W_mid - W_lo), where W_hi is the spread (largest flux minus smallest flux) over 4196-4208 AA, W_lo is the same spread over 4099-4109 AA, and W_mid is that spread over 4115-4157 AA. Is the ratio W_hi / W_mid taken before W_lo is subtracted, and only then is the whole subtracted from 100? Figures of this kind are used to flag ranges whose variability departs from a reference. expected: 125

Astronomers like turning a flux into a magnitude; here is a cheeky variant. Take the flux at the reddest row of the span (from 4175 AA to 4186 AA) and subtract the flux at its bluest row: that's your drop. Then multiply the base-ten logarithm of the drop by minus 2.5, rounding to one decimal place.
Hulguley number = -1.7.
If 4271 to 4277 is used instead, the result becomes -2.7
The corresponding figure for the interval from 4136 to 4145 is 0.8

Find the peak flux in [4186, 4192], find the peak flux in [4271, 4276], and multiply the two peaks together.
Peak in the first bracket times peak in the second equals 2734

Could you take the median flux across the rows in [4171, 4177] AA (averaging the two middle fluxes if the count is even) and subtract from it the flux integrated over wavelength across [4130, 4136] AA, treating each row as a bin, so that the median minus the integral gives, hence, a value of -260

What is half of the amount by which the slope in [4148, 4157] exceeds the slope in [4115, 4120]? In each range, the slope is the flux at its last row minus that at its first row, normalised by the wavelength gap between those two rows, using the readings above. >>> 1.4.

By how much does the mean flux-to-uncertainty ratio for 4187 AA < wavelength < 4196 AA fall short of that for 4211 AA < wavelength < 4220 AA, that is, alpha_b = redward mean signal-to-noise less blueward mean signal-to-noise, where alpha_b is 1.0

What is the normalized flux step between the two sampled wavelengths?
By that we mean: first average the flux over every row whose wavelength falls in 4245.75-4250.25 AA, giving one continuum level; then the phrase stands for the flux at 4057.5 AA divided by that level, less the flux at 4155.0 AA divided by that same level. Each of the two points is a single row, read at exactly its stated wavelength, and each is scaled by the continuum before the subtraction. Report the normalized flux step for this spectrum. -0.16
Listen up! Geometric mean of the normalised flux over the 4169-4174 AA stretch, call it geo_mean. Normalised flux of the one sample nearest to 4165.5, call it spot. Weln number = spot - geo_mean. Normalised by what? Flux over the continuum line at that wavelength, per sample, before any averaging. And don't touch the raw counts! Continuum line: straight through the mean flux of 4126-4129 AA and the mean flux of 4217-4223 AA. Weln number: 0.15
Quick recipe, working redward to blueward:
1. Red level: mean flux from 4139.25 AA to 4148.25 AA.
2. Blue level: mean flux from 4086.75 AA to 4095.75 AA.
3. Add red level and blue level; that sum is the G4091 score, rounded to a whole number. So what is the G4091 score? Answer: 120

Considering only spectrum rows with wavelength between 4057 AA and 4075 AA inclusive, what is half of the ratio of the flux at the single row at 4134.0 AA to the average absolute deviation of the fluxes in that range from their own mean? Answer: 5.2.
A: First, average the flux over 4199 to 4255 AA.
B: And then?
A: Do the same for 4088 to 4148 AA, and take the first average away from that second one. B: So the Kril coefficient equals 0.4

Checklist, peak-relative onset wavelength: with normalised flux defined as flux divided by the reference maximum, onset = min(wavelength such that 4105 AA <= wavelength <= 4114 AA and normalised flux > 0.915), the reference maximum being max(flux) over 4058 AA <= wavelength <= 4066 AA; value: 4108.5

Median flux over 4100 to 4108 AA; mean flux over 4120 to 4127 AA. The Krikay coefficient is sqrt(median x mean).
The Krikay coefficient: 53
